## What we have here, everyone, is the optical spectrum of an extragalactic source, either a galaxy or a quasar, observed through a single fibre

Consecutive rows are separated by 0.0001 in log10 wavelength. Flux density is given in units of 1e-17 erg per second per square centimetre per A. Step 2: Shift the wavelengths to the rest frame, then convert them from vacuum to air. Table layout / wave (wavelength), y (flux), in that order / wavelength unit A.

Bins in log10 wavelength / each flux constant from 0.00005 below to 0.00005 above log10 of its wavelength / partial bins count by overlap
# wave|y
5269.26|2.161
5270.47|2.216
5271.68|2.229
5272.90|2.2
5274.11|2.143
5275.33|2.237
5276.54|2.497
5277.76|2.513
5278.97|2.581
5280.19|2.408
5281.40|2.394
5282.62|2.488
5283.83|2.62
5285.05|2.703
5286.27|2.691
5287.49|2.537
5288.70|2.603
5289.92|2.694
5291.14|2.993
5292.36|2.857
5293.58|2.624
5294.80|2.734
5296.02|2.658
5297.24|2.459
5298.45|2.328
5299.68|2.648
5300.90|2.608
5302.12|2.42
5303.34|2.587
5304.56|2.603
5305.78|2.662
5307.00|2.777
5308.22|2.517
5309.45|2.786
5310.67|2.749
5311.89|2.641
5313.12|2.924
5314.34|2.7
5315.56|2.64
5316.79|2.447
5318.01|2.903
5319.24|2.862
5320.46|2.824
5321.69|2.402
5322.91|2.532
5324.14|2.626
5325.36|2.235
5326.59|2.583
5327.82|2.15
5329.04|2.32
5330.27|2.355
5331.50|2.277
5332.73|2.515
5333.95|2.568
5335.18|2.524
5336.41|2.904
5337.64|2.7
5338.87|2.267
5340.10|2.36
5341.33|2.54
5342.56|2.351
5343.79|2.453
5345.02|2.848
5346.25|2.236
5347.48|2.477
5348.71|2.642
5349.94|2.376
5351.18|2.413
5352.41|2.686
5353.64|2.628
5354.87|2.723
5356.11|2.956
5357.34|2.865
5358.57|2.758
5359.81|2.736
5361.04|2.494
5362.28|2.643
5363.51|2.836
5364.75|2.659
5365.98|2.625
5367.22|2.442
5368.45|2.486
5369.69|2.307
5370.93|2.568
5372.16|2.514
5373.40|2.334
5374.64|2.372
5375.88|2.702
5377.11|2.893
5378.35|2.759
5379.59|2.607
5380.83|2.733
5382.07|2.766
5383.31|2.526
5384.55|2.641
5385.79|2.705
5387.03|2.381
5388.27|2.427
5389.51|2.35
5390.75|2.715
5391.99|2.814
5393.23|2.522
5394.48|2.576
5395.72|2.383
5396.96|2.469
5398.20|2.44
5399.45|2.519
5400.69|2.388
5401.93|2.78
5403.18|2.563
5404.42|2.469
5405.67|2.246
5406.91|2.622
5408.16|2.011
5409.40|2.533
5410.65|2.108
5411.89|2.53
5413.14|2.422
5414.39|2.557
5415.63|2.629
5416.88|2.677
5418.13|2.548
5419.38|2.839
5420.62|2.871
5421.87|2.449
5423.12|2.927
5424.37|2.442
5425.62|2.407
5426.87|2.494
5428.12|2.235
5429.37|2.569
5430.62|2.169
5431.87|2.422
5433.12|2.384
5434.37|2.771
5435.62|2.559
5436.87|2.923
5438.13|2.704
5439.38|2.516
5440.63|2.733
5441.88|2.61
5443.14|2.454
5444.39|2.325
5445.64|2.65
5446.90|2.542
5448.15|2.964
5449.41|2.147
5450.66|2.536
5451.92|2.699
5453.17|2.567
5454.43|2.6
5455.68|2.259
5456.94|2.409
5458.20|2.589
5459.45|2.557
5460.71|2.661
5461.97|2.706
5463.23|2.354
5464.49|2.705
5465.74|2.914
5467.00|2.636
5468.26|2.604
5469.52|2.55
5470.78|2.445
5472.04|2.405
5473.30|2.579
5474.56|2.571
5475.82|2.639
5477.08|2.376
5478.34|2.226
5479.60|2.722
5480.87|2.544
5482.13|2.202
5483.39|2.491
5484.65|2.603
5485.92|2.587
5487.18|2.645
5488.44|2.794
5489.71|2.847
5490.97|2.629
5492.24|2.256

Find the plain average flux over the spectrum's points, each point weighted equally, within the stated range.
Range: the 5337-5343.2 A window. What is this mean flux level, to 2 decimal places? 2.44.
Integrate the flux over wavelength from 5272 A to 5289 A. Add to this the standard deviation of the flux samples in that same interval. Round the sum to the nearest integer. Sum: 42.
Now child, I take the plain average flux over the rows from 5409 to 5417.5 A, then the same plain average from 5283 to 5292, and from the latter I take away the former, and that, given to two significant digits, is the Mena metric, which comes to 0.20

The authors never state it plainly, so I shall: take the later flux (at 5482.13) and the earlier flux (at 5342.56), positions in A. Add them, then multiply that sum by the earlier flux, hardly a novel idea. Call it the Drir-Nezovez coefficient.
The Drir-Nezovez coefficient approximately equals 11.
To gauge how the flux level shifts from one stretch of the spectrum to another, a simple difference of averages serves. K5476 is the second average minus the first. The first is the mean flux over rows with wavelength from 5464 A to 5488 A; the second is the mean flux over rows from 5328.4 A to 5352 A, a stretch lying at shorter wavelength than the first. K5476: -0.07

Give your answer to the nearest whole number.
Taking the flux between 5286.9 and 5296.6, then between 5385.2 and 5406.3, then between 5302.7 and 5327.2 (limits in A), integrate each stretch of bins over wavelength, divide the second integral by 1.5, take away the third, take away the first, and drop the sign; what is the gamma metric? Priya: 56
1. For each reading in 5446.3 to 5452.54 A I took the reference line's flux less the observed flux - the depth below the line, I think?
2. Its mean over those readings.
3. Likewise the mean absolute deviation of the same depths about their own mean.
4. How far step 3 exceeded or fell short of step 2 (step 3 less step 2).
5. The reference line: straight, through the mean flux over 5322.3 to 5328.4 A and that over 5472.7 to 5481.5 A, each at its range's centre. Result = 0.276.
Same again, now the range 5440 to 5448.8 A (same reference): 0.256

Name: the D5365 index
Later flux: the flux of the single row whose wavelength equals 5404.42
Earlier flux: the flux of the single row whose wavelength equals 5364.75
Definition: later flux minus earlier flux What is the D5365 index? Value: -0.19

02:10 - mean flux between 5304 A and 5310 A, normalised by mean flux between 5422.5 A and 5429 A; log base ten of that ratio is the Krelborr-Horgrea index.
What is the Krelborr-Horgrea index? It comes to 0.028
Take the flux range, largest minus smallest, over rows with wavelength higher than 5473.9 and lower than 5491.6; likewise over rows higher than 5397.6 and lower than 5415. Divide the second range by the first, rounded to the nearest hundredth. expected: 1.19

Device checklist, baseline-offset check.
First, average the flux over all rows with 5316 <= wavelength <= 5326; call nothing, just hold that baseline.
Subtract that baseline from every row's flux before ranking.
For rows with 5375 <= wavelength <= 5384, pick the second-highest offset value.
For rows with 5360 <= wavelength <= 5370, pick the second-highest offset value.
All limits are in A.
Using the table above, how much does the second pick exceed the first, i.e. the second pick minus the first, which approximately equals -0.11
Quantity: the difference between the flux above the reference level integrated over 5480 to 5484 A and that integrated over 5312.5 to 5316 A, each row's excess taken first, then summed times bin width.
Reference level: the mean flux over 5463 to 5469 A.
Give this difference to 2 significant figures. -1.3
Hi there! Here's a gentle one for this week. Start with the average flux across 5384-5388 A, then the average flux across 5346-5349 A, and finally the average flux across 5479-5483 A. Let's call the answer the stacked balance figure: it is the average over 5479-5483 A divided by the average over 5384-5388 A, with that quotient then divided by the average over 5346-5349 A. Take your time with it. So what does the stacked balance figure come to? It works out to 0.394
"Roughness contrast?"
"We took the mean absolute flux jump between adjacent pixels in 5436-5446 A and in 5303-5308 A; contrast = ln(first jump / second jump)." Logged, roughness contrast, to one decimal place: 1.1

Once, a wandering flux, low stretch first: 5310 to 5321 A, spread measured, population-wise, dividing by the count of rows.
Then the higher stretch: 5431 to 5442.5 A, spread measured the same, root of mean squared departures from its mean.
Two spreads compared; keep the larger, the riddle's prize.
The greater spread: 0.165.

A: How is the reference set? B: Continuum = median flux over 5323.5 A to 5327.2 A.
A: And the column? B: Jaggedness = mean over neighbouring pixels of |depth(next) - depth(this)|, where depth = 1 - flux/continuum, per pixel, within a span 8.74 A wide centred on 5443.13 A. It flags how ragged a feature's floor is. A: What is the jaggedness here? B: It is 0.068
